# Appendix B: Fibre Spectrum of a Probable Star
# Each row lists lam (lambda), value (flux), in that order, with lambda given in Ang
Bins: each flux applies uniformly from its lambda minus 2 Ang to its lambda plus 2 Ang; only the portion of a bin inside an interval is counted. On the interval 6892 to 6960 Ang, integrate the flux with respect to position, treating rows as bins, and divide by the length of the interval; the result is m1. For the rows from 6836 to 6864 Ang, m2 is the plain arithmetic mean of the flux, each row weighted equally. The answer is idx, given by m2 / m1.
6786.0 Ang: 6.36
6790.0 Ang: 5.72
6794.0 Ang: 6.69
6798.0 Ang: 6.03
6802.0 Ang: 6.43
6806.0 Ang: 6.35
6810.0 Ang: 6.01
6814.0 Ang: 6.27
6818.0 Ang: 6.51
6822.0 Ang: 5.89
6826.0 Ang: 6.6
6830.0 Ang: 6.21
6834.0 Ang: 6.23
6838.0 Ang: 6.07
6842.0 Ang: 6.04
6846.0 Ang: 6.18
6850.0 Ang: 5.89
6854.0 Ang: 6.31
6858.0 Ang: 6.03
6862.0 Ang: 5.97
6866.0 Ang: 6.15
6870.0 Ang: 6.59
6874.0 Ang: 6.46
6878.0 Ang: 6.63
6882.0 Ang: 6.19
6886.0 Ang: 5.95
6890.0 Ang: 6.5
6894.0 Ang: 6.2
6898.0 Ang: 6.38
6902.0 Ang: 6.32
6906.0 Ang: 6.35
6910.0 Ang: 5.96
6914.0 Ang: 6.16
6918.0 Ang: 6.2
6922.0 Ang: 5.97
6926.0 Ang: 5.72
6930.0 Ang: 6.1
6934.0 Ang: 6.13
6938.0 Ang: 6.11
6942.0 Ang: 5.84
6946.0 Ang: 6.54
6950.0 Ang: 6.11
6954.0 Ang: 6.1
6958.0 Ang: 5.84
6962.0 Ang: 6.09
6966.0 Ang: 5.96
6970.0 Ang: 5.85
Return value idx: 0.99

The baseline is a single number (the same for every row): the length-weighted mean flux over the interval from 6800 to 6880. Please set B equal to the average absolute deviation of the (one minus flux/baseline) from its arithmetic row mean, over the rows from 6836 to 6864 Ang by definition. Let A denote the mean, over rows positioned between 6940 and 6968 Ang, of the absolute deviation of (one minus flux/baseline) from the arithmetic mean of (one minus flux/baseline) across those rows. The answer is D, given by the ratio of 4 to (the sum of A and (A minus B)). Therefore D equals 112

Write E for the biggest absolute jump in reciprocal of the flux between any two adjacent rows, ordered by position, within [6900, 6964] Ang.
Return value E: 0.018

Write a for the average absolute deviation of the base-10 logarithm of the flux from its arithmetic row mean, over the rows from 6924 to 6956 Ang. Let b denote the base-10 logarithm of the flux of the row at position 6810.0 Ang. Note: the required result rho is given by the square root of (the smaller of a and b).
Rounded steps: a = 0.0109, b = 0.779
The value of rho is 0.10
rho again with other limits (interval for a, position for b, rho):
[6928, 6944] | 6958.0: 0.09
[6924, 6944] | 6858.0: 0.11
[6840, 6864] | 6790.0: 0.09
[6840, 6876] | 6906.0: 0.11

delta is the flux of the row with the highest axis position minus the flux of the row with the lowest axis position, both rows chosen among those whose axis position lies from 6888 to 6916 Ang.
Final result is -0.3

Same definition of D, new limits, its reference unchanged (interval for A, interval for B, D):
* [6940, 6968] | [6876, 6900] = 195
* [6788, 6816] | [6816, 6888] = 82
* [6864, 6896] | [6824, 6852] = 91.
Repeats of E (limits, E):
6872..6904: 0.014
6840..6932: 0.014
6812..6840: 0.018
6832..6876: 0.011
